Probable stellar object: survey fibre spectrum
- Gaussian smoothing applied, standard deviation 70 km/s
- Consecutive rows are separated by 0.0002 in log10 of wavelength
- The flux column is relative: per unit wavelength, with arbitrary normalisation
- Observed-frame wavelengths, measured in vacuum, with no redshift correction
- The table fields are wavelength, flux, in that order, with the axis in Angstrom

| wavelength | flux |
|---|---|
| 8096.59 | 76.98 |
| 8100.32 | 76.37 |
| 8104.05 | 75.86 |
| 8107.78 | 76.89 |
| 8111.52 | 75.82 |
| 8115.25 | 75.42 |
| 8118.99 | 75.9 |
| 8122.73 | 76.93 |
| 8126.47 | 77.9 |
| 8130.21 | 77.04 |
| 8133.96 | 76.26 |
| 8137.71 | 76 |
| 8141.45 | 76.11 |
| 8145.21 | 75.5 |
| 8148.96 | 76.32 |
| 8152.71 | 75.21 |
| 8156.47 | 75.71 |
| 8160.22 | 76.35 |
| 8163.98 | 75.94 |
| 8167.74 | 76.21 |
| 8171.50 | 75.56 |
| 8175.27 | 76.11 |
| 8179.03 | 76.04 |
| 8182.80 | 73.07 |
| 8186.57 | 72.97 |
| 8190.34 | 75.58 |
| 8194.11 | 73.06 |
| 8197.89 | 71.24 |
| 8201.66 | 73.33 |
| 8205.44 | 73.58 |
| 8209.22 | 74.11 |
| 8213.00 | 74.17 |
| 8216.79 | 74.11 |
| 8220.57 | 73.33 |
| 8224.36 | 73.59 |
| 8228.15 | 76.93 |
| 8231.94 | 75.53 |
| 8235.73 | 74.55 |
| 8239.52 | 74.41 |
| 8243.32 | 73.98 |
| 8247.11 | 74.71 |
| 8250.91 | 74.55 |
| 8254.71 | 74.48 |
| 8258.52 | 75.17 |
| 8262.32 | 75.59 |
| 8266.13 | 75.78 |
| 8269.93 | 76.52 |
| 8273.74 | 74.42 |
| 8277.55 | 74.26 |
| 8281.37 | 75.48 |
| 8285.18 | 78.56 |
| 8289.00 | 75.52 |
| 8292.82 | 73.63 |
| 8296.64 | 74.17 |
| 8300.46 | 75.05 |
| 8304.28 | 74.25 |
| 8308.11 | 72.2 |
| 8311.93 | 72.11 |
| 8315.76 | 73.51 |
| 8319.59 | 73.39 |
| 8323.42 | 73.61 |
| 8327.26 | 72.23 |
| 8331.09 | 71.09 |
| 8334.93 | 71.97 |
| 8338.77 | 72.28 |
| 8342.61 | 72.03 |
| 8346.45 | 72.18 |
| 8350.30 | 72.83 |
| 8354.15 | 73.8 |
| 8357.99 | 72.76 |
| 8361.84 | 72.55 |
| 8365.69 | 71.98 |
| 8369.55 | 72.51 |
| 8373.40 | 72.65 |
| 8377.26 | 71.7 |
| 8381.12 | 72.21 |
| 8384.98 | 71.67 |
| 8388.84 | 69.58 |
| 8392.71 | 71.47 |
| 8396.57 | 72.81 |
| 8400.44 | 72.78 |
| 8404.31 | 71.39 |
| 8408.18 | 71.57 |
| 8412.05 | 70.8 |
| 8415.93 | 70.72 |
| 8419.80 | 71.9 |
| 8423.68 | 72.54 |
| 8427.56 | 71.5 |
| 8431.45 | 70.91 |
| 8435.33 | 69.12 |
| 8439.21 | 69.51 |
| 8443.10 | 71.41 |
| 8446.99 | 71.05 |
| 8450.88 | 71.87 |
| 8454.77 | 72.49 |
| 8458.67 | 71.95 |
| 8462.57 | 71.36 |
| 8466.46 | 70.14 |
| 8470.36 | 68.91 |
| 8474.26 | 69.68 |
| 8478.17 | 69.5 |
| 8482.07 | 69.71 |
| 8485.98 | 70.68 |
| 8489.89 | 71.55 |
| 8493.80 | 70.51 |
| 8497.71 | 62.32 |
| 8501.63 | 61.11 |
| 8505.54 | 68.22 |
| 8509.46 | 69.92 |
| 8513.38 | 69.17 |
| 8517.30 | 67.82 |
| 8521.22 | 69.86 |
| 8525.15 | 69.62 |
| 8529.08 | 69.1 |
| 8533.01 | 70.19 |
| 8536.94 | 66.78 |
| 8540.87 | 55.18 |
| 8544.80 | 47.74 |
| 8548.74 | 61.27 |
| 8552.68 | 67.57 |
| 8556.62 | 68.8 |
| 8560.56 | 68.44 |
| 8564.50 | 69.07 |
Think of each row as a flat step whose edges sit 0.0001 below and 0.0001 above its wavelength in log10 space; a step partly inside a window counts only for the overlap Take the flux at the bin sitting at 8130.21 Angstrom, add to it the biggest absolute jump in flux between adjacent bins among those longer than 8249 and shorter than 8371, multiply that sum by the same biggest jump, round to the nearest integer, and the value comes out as 247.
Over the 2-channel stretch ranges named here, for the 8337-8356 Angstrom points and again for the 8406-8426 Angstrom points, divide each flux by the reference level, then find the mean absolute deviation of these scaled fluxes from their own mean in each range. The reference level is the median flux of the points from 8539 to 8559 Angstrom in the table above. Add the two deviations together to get 0.019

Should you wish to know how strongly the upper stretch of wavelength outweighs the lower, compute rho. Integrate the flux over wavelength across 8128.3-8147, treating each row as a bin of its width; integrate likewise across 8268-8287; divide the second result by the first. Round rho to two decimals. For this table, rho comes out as 1.01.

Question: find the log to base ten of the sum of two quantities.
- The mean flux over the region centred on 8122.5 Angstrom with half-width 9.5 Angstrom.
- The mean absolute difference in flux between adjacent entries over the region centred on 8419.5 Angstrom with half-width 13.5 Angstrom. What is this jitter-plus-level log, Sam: 1.89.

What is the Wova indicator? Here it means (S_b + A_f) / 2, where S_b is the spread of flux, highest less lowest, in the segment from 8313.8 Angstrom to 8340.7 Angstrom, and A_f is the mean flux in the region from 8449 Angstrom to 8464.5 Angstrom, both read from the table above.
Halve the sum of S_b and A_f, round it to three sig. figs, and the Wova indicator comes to 37.2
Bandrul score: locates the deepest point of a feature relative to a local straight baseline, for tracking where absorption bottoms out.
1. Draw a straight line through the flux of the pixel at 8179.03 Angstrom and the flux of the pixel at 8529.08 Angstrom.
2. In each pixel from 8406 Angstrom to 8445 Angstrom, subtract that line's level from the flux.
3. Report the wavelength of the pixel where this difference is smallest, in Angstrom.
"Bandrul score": 8435.33 Angstrom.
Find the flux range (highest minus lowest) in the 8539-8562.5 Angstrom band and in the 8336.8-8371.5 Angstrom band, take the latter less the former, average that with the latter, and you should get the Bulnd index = -8.7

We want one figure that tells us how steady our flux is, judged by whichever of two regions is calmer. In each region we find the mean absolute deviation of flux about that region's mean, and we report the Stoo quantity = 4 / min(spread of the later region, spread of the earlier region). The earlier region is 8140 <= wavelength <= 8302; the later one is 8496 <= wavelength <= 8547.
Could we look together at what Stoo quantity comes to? 4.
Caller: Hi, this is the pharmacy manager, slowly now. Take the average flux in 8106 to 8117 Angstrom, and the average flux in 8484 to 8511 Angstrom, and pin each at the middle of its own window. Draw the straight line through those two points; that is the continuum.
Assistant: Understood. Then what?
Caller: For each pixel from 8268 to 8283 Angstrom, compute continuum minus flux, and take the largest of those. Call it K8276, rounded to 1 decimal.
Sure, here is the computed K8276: -1.8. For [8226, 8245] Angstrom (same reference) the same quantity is -0.8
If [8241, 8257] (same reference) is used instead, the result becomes -0.8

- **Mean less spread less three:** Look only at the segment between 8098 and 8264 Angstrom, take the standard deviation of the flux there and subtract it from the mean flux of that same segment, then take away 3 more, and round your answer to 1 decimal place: 70.8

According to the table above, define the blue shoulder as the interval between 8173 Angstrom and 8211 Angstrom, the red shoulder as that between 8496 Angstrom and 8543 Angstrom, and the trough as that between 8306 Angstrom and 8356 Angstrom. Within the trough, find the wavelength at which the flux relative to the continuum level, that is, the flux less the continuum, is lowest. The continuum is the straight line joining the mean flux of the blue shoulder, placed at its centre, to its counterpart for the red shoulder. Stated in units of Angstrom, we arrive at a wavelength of 8331.09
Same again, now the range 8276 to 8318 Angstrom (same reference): 8311.93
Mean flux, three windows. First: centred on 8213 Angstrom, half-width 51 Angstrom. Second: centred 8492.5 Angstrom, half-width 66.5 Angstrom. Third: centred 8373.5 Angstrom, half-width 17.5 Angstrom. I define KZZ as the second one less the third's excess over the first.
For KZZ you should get 71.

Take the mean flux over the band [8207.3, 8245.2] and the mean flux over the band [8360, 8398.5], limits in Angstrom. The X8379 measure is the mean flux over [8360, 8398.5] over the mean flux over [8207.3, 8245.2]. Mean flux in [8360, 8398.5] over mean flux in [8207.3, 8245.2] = 0.97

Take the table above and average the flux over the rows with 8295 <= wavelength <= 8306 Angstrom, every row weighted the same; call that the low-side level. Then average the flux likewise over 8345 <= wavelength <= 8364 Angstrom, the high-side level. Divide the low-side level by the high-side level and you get 1.023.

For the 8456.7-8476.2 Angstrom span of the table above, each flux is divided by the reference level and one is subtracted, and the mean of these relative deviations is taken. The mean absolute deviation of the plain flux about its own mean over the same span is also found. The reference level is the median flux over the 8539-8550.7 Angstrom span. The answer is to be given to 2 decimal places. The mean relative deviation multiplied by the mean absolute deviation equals 0.28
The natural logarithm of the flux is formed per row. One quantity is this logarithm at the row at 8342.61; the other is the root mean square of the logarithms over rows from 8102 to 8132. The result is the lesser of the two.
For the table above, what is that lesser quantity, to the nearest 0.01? 4.28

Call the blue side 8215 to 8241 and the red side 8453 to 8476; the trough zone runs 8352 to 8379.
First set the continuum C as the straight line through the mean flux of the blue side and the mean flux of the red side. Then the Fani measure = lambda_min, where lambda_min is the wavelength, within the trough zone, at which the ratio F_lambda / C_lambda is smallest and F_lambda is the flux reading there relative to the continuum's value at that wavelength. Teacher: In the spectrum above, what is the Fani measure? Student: 8377.26 Angstrom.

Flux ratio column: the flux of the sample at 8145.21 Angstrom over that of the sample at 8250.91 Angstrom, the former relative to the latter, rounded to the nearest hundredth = 1.01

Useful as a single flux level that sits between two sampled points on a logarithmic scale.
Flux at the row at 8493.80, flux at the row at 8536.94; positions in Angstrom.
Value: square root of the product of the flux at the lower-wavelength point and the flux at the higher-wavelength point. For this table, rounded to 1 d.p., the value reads 68.6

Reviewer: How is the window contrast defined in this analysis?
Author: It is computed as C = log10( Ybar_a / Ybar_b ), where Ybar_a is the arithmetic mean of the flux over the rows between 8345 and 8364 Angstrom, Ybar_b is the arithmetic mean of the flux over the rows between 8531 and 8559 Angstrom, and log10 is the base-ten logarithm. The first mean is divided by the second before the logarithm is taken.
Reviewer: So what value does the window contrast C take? 0.066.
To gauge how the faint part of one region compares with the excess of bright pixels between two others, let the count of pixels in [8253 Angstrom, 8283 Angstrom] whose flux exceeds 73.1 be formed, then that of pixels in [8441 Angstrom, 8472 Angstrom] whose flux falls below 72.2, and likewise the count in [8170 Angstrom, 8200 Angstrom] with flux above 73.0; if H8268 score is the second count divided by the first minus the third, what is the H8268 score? 3.5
